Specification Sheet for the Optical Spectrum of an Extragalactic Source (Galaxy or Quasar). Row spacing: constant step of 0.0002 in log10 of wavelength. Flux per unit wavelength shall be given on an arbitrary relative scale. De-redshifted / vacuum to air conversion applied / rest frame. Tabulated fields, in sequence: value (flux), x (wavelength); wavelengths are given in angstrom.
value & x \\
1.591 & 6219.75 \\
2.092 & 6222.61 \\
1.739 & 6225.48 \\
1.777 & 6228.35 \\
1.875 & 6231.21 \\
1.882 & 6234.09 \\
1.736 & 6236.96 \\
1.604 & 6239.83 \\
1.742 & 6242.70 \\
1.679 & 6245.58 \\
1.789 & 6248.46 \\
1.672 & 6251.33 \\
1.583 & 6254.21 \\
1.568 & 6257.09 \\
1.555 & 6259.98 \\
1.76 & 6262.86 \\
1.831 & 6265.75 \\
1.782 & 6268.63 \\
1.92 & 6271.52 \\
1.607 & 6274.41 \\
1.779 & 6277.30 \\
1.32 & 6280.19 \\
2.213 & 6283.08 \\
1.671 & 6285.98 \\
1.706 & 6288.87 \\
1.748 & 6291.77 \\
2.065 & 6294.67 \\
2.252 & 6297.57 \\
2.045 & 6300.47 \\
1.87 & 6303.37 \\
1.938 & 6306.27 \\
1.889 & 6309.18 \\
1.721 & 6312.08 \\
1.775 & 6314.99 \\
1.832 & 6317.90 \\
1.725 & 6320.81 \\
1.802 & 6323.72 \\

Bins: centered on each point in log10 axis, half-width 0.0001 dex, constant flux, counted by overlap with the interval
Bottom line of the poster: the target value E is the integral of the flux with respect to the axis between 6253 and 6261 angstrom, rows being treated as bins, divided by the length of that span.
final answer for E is 1.57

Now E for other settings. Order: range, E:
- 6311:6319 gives 1.78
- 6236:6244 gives 1.69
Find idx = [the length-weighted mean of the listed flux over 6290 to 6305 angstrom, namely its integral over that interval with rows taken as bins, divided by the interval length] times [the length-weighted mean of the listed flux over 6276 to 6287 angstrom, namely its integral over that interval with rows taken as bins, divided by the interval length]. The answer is 3.48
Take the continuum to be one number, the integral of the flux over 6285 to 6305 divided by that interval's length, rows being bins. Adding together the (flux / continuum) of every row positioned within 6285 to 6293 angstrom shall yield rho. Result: 2.7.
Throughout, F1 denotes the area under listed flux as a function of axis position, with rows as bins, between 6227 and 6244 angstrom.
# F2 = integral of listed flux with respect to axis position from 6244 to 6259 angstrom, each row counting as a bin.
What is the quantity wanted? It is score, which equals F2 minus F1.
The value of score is -5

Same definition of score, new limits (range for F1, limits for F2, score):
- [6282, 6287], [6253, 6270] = 19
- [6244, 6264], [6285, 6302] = 0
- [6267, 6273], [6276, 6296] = 25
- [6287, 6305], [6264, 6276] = -14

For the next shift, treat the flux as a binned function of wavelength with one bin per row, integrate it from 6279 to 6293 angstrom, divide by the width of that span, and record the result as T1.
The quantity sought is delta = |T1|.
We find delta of 1.74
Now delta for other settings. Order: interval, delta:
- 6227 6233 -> 1.83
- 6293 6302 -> 2.11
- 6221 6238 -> 1.85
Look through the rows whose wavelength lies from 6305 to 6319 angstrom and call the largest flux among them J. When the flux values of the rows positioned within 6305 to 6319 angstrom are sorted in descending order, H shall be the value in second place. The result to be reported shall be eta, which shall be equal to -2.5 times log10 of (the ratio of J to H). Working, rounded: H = 1.889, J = 1.938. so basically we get -0.03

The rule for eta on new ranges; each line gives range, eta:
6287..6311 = -0.09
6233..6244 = -0.08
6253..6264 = -0.12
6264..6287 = -0.15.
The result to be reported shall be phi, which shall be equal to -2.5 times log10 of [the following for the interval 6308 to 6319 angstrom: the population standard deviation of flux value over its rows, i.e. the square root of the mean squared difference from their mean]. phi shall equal 3.0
